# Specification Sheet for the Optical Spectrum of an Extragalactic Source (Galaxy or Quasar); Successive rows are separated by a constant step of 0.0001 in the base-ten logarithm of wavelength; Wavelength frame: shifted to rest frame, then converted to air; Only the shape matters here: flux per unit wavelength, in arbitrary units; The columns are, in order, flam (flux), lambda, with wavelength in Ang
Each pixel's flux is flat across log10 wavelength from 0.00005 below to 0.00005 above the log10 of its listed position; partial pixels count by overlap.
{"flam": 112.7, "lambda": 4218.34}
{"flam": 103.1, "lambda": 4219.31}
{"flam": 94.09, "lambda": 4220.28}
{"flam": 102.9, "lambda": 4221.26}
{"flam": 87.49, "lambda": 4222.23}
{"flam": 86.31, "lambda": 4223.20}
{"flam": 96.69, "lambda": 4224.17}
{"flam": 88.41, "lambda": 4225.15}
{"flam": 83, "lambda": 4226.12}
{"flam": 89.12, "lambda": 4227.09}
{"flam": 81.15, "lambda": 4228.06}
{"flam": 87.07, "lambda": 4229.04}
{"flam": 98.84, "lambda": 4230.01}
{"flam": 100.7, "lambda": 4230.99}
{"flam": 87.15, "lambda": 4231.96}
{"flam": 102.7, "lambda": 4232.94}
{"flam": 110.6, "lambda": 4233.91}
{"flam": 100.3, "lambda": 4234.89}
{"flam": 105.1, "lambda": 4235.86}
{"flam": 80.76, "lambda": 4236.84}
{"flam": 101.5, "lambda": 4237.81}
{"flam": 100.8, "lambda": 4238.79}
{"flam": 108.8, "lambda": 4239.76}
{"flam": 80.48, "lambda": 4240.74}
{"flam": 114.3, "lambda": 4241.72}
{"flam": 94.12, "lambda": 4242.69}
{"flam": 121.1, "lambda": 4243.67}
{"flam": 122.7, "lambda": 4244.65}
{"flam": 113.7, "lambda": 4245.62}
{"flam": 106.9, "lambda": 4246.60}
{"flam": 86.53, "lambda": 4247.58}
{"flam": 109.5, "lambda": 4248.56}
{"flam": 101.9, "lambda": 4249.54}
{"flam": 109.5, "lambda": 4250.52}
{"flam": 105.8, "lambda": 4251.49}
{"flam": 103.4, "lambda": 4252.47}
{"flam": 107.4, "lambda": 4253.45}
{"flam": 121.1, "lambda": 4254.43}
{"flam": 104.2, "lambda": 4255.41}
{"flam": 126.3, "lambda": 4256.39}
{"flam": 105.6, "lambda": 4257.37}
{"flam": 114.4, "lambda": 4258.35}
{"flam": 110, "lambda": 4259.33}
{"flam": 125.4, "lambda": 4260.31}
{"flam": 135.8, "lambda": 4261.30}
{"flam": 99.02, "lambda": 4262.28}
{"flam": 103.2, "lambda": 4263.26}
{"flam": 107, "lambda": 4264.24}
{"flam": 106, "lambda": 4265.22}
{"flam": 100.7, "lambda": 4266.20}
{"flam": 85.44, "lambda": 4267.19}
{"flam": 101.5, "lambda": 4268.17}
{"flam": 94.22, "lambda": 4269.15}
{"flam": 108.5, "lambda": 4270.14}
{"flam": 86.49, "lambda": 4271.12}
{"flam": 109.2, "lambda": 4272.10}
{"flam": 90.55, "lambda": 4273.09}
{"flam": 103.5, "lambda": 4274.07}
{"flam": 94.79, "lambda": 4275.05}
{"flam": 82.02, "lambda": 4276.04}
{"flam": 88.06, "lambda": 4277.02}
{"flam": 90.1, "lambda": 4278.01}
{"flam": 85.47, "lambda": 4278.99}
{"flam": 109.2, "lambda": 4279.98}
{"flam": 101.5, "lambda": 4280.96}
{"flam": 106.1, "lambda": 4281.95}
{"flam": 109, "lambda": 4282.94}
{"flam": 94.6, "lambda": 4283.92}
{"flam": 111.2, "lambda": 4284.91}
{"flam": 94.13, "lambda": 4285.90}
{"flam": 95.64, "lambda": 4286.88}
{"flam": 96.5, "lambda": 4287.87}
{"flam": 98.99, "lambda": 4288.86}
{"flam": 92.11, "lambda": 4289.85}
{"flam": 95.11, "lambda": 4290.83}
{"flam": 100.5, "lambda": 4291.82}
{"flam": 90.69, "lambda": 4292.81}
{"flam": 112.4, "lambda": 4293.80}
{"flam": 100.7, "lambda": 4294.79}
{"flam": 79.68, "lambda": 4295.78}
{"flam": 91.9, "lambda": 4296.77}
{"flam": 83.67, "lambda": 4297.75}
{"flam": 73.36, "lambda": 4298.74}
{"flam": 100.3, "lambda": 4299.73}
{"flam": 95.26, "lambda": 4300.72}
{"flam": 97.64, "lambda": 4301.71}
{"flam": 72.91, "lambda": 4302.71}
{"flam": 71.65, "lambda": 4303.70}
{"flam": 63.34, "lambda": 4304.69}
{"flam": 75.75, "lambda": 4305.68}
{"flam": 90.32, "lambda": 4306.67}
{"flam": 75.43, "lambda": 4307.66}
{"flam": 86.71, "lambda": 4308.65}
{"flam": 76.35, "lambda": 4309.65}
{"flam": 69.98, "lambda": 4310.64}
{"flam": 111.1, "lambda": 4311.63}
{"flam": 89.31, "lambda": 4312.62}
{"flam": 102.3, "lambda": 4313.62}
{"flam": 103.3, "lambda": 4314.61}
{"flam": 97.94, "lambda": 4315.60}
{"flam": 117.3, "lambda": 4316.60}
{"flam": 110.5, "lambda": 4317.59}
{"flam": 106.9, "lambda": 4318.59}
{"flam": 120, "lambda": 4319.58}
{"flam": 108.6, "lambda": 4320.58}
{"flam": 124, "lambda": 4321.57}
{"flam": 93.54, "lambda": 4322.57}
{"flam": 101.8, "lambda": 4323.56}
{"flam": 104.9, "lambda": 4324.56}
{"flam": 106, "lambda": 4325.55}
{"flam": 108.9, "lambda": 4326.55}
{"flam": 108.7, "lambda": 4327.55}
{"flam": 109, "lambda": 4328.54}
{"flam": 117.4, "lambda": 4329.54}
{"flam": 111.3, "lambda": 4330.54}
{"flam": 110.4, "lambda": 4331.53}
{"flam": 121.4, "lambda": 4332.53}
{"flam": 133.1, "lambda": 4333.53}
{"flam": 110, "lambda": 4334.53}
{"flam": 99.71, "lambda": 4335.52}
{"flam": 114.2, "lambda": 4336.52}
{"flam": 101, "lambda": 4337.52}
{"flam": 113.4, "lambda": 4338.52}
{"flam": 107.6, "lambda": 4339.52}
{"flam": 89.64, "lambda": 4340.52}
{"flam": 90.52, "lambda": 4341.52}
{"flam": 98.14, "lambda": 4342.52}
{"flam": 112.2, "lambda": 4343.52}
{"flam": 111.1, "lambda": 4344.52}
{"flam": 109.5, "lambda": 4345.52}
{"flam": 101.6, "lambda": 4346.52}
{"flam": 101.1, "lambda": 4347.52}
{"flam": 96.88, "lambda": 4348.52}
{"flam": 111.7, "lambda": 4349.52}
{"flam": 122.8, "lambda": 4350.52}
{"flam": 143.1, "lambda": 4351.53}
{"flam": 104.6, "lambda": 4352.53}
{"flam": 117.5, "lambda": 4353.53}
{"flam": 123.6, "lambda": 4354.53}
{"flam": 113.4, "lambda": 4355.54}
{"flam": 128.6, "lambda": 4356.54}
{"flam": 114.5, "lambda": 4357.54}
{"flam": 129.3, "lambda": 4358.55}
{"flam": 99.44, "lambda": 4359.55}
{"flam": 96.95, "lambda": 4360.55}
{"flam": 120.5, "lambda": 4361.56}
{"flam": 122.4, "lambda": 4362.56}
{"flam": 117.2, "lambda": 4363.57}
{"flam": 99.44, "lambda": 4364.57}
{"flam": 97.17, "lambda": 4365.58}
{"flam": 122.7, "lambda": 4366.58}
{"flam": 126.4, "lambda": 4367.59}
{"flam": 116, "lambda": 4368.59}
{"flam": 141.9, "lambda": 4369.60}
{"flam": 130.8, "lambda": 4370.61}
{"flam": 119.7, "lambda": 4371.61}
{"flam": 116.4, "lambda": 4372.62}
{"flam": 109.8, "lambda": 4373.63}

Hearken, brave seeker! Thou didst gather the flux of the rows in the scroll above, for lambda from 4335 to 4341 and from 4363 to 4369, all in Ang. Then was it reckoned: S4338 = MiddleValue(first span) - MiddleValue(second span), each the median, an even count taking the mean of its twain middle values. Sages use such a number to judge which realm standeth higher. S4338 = -12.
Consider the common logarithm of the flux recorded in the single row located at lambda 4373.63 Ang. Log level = 2.04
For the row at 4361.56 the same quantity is 2.08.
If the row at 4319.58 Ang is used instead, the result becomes 2.08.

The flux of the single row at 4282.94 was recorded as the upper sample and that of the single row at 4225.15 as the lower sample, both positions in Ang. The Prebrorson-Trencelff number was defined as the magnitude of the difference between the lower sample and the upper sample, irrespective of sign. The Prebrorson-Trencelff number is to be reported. 20.6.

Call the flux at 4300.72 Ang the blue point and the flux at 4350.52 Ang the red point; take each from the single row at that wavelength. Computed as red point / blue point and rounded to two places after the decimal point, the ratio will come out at 1.29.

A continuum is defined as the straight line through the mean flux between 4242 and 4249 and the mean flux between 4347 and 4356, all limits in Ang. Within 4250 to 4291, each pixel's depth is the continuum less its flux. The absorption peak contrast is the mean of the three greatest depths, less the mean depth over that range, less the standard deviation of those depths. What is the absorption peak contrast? 7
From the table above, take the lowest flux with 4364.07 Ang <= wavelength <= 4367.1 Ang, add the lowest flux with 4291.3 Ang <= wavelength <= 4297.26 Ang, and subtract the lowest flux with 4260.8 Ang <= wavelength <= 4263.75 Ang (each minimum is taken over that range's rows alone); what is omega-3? 78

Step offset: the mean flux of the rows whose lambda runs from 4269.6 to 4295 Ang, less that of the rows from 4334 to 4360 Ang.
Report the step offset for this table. -12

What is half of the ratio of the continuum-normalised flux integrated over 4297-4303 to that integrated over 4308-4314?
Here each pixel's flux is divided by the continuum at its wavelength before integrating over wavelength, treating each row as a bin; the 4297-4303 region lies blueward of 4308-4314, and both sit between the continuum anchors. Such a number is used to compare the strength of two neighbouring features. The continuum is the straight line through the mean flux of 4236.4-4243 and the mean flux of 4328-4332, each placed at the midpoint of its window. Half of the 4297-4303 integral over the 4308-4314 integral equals 0.50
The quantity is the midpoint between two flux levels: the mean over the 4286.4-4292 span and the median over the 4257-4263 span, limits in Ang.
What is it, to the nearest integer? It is 104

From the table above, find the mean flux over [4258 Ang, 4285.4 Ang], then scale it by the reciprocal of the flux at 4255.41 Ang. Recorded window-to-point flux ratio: 0.98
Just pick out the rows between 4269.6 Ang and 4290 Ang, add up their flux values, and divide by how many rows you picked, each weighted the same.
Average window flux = 98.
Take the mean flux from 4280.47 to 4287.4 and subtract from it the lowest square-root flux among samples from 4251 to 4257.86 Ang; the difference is 92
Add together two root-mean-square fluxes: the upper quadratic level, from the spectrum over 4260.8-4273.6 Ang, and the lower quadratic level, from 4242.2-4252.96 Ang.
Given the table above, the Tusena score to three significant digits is 210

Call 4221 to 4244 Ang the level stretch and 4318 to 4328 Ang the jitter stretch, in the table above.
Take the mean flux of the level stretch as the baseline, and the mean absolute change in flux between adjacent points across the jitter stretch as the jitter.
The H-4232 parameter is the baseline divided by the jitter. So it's 10.1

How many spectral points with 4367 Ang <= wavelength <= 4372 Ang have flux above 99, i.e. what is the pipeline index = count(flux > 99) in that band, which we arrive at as 5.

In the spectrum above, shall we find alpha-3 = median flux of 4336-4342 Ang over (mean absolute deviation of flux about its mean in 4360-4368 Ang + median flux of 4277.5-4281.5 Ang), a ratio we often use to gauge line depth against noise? 0.97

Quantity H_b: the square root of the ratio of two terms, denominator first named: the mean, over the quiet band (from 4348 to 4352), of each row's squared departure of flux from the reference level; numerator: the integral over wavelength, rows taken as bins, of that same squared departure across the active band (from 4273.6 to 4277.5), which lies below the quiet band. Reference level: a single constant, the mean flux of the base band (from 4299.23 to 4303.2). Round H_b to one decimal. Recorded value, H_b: 0.5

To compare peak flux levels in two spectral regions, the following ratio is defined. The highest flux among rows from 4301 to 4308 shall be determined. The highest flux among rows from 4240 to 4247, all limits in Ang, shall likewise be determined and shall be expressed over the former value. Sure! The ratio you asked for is 1.3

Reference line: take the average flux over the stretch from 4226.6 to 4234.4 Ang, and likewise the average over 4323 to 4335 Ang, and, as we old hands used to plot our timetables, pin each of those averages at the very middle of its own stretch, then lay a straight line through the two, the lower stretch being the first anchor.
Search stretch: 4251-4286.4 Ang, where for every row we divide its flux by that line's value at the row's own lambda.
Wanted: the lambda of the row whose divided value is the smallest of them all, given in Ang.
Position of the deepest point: 4276.04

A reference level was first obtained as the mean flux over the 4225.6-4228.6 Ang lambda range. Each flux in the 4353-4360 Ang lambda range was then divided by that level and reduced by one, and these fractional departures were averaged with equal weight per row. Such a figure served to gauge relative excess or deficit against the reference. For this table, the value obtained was 0.40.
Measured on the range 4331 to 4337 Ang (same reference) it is 0.36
